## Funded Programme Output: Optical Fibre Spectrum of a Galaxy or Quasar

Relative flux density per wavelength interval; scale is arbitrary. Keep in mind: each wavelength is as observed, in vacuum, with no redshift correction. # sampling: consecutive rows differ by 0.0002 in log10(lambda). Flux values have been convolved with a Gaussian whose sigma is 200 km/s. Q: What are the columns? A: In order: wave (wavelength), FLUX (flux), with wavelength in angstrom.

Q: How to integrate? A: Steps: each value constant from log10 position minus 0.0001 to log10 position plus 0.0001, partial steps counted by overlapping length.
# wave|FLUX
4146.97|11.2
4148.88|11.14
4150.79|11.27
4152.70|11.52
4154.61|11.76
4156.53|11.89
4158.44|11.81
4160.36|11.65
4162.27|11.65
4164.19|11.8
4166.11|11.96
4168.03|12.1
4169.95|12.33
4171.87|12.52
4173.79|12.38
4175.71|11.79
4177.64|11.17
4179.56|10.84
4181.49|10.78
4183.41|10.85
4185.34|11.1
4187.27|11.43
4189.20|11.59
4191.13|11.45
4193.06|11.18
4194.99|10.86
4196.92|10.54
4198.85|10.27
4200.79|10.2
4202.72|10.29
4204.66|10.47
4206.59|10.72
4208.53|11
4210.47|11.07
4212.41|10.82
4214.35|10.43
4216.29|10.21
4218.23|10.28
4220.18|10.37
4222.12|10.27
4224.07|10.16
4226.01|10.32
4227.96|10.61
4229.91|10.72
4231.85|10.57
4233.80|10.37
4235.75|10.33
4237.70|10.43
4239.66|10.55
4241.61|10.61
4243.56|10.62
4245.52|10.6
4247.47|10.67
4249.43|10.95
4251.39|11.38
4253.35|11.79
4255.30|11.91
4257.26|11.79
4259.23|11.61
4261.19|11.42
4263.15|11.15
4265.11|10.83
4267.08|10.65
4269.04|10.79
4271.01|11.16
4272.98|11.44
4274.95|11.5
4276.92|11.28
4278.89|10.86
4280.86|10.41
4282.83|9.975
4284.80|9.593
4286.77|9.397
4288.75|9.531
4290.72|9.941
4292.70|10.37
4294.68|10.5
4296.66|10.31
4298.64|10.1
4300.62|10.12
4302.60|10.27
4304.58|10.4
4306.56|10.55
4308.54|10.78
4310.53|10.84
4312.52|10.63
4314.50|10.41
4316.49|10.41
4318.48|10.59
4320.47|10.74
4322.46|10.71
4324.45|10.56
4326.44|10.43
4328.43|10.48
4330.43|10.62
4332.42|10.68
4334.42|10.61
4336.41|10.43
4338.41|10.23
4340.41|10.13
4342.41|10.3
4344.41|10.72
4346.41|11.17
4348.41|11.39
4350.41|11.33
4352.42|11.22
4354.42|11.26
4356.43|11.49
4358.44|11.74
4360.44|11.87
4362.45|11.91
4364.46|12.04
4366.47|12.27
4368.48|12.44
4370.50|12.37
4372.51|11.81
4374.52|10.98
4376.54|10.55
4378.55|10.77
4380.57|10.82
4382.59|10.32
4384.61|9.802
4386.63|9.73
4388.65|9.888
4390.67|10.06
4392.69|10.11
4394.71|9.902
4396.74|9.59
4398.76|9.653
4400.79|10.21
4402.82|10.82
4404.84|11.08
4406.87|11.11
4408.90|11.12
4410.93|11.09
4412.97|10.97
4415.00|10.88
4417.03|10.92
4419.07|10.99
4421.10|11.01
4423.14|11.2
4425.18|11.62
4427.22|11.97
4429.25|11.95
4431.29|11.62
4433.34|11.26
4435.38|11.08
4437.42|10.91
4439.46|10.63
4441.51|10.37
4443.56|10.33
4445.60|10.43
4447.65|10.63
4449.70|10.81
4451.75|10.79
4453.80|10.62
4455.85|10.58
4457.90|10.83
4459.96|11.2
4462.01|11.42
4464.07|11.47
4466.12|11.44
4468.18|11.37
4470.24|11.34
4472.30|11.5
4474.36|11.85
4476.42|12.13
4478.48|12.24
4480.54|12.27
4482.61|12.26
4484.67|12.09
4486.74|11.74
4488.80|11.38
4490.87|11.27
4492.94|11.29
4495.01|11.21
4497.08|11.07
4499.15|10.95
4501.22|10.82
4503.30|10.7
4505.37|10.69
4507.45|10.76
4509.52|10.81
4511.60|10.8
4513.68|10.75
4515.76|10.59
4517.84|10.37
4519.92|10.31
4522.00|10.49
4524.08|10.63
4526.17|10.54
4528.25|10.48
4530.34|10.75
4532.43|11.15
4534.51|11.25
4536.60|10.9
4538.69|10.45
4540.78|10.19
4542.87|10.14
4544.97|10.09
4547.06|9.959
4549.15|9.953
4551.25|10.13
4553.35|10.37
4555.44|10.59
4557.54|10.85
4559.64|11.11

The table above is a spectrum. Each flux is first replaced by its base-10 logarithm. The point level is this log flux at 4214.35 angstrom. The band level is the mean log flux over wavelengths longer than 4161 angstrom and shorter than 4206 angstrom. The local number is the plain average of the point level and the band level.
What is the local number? 1.03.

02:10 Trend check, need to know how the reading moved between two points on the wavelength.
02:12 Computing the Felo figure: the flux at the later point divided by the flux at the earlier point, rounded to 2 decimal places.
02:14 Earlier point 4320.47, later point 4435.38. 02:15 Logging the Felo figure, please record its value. 1.03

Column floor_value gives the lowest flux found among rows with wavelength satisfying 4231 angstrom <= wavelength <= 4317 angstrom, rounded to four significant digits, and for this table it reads 9.397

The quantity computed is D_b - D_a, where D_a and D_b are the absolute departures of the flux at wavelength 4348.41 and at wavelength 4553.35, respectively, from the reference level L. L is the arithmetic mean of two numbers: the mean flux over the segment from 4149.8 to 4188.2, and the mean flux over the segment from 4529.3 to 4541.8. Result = 0.7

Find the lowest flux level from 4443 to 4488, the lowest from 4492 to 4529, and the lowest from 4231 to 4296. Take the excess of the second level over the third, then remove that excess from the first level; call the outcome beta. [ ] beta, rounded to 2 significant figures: 9.4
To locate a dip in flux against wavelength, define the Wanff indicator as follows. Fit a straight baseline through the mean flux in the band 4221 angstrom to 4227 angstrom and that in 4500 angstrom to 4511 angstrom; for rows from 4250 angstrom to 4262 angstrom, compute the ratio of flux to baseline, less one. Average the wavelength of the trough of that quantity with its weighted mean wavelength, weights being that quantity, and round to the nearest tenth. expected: 4253.8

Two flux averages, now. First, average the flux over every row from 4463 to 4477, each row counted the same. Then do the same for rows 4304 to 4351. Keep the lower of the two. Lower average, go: 10.6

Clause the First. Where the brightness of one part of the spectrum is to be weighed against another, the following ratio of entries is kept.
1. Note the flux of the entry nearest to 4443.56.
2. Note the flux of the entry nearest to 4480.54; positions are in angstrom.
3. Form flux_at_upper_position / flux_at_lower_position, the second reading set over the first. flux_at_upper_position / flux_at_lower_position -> 1.19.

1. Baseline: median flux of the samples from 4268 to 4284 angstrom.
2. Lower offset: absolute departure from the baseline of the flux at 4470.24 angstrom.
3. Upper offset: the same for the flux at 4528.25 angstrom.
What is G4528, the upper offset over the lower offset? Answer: 1.6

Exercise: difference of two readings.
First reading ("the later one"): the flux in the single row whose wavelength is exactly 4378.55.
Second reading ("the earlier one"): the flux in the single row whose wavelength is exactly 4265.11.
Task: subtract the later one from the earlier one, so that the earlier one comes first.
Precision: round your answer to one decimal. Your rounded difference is 0.1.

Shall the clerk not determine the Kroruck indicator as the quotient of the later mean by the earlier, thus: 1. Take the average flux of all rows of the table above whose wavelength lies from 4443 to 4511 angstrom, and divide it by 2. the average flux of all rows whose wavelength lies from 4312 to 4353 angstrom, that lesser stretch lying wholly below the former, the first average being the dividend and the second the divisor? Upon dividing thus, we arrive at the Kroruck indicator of 1.05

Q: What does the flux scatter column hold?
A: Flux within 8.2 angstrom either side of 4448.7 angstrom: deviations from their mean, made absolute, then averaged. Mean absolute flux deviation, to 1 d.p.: 0.1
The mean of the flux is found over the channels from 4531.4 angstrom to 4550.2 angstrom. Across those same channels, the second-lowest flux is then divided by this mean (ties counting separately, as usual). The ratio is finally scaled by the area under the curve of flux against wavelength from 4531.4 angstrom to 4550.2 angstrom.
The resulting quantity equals 187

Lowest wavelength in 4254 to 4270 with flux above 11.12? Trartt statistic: 4255.30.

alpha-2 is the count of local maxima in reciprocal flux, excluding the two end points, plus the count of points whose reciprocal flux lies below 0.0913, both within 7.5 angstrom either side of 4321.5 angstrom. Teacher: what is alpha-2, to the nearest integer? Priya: 1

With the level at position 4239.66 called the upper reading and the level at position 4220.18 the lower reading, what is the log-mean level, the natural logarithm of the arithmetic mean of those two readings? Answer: 2.35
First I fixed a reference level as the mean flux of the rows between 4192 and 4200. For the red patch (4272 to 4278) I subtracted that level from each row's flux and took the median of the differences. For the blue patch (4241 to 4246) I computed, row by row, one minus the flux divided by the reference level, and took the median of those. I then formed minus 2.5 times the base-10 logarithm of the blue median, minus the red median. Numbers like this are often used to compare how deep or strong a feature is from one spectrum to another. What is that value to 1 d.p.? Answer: 4.3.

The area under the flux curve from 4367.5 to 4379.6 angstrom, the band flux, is 139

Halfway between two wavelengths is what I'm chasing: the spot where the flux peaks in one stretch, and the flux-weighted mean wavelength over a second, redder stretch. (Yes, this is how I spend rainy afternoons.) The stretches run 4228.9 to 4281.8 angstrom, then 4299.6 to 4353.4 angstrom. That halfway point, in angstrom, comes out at 4291.0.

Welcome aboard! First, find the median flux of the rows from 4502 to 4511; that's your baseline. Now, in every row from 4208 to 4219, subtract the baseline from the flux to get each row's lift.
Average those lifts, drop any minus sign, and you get 0.1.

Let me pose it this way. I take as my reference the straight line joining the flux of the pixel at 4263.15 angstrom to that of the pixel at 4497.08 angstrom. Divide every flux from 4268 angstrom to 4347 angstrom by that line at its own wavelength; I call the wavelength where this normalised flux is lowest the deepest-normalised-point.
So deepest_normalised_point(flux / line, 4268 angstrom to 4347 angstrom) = 4286.77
